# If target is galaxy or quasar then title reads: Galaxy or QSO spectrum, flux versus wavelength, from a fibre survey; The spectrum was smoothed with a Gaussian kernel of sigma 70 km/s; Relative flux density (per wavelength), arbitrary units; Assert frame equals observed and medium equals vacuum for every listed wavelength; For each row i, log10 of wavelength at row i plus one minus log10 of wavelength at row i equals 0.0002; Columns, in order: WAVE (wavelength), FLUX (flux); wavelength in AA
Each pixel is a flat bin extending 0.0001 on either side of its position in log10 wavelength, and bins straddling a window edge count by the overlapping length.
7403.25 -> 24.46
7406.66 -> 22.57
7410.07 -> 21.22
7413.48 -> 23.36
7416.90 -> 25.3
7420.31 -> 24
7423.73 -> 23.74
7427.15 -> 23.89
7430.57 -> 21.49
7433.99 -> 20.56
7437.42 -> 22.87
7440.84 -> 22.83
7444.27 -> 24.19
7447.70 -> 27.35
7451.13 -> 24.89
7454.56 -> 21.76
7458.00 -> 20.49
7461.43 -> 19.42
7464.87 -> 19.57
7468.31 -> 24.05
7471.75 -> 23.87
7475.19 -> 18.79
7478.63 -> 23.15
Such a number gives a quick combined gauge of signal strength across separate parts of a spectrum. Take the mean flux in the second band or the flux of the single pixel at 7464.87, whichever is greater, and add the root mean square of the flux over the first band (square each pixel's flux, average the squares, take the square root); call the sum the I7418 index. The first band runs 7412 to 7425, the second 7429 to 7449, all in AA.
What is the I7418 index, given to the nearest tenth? 47.3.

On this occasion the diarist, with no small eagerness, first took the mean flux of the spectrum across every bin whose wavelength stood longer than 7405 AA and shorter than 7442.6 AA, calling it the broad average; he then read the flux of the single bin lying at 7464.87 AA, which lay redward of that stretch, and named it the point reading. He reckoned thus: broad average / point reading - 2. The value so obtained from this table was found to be -0.83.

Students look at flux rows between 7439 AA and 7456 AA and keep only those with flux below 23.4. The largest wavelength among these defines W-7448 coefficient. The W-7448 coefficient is 7454.56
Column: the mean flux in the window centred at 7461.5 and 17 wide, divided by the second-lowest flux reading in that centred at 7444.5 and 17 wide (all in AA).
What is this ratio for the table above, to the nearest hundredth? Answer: 0.92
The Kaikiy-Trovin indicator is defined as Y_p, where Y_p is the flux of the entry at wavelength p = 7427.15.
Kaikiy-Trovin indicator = 23.89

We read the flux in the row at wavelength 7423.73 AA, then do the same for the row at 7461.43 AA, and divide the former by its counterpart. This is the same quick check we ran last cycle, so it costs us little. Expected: 1.22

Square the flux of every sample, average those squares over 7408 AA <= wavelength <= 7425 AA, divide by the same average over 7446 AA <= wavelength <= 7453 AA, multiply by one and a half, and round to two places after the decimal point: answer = 1.22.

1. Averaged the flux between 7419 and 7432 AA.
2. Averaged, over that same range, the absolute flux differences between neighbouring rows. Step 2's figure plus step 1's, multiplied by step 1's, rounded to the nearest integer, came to 564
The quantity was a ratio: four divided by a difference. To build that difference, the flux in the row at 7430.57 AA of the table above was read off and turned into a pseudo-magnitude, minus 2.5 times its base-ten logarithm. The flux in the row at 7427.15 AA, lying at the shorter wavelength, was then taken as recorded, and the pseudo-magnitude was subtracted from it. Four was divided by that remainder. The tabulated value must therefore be 0.147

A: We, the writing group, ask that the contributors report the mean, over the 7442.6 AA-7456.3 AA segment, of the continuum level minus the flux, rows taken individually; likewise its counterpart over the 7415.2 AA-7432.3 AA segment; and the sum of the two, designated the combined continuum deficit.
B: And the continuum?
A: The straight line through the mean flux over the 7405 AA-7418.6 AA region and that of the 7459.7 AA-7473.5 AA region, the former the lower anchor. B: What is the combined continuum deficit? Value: -3.3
